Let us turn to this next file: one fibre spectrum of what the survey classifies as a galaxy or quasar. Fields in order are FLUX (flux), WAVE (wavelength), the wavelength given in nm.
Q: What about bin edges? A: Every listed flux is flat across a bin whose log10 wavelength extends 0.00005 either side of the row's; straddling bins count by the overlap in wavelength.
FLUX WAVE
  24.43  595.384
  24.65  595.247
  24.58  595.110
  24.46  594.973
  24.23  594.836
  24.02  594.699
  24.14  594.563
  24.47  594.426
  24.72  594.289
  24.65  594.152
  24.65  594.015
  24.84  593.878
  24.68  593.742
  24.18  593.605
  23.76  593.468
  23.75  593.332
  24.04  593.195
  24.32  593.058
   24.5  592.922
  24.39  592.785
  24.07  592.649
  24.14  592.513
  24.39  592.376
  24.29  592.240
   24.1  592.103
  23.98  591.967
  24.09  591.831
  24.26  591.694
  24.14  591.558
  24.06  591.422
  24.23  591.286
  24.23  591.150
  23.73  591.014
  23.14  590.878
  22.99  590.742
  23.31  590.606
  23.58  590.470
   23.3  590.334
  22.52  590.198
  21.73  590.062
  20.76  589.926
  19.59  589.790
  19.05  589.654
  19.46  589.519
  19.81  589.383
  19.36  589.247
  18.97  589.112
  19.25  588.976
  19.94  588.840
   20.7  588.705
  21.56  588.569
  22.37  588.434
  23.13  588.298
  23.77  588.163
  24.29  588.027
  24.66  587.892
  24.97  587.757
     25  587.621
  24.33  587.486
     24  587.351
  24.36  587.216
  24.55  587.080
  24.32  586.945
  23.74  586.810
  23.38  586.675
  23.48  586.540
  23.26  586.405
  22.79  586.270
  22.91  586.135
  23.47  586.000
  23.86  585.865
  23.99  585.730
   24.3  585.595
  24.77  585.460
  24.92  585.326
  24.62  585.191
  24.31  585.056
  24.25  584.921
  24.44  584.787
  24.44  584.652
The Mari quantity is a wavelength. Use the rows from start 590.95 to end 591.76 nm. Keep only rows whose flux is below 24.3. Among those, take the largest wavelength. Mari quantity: 591.694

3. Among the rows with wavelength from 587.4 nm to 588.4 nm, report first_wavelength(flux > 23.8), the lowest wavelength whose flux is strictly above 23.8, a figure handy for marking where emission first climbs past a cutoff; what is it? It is 587.486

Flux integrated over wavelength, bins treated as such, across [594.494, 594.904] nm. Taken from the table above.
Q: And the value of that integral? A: 9.9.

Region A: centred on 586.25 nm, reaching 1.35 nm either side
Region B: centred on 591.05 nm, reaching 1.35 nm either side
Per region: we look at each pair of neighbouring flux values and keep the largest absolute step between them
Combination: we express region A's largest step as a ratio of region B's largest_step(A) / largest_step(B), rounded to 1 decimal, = 0.5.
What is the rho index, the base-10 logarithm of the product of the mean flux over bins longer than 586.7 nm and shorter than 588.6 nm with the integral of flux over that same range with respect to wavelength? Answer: 3.04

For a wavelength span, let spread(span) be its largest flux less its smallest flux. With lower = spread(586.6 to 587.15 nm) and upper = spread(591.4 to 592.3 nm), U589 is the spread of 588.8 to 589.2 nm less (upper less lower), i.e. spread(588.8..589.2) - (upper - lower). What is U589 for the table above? 1.8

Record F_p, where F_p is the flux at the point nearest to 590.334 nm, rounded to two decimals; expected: 23.30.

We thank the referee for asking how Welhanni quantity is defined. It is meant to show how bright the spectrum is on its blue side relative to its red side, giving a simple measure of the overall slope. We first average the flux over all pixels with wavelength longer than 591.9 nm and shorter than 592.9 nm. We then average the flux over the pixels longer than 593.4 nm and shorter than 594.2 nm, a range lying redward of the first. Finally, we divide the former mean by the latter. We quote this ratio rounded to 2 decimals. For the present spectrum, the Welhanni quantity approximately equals 0.99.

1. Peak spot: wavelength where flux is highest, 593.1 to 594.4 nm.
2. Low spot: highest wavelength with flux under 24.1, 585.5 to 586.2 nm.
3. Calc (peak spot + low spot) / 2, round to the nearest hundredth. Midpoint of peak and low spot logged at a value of 590.01 nm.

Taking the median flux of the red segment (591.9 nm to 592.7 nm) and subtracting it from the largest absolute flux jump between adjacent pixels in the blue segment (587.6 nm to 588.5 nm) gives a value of -23.4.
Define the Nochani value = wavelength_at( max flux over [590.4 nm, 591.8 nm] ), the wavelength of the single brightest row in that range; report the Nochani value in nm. 591.694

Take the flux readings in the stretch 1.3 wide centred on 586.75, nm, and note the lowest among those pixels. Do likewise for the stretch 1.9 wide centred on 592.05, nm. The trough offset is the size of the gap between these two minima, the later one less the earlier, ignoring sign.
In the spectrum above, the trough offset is 1.2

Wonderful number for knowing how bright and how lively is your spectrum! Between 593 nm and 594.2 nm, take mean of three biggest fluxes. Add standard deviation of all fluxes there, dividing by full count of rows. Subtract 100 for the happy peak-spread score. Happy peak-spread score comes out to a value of -74.9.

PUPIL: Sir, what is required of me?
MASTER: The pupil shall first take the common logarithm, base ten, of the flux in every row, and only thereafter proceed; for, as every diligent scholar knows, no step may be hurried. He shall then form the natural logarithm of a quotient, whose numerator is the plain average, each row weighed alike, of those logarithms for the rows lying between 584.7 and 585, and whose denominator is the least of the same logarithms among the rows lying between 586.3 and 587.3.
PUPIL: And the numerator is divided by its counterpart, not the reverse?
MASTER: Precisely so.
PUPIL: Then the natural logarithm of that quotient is 0.014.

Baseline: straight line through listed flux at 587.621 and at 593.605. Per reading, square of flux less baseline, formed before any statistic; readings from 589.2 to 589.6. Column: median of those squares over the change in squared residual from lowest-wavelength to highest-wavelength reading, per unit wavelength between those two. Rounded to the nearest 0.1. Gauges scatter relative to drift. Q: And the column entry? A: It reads -5.2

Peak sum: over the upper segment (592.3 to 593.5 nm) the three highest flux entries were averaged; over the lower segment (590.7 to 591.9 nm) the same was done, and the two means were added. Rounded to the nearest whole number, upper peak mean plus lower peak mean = 49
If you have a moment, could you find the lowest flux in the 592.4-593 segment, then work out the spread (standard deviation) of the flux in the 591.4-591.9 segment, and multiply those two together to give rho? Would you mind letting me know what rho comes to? 2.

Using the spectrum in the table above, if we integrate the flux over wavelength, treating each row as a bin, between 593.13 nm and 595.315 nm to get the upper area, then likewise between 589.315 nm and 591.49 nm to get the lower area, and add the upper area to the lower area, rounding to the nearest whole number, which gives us 102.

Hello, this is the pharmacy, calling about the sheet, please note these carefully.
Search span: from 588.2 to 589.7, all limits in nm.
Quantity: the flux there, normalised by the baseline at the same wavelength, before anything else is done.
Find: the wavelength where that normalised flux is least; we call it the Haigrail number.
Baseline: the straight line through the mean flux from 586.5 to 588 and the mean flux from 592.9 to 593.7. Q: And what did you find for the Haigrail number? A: 589.112 nm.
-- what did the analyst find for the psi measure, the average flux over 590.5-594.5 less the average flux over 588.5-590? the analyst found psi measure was 4.3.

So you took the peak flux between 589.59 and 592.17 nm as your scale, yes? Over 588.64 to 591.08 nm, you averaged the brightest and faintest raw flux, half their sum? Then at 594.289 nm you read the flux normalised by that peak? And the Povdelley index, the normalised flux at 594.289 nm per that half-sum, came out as 0.048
